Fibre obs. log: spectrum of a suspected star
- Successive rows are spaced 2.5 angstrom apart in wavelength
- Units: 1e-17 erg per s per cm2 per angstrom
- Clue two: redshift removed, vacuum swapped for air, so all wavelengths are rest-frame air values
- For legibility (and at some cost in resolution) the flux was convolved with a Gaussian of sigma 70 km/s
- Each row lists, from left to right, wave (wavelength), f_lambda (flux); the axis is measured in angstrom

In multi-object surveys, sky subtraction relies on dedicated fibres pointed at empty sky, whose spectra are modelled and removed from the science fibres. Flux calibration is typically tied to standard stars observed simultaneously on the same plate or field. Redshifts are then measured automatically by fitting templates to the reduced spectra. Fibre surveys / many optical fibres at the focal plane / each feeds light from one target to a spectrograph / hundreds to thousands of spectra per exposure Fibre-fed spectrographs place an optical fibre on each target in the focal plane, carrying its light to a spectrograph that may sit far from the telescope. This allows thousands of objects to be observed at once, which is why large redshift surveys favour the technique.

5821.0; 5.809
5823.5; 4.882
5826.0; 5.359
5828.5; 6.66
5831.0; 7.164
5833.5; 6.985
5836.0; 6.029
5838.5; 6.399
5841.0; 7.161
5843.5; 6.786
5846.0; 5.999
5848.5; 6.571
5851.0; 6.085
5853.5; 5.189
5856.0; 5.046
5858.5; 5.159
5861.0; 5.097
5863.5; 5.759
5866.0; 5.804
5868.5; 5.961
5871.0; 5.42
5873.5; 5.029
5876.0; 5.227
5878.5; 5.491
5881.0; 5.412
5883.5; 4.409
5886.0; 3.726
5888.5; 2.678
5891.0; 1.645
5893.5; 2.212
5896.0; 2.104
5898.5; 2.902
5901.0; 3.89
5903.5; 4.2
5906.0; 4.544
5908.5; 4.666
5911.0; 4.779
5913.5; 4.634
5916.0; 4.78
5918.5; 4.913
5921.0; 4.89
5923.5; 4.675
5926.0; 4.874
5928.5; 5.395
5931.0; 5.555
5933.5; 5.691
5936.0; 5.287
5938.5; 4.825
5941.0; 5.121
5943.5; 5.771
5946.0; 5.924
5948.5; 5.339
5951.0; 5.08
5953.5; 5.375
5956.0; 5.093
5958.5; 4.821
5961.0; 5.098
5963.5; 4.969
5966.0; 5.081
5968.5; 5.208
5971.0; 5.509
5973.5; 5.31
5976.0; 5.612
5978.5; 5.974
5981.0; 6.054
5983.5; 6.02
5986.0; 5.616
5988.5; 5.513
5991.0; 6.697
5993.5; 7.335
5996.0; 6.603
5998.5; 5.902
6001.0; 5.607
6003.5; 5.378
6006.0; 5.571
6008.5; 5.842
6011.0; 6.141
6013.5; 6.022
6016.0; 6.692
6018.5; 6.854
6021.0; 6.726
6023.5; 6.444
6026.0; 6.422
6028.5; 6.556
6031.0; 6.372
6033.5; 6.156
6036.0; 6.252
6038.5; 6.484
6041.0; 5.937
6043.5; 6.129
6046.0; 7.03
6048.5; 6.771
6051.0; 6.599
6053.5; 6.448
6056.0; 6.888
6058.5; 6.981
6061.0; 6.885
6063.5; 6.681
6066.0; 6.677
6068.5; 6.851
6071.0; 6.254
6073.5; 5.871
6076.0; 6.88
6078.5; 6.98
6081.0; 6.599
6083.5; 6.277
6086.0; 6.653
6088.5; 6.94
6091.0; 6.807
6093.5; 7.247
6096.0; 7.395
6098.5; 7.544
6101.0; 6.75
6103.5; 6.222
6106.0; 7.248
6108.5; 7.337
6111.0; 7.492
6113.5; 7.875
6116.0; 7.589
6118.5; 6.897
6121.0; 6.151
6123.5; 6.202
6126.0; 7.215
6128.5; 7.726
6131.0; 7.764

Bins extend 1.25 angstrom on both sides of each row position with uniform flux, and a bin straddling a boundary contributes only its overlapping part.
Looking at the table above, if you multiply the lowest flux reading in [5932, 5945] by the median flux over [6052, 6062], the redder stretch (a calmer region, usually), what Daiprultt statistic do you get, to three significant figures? 33.2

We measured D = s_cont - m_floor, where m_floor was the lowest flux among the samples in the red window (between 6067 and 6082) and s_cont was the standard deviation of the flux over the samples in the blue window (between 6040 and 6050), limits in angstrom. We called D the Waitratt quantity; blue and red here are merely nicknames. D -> -5.4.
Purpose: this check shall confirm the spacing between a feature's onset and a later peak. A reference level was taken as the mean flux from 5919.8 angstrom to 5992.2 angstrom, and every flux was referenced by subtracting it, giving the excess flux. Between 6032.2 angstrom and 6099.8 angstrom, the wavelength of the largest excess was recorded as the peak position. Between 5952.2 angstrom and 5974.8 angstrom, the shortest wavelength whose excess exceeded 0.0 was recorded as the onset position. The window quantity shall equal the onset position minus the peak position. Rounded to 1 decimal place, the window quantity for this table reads -127.5 angstrom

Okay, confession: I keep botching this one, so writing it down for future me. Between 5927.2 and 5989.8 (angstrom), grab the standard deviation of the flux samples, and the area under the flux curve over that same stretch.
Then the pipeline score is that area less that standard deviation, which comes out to 338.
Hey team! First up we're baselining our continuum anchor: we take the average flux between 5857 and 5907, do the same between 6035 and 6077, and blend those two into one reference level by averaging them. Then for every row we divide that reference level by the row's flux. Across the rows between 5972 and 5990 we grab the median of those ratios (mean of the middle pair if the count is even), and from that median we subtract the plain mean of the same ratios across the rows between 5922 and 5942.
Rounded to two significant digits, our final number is -0.087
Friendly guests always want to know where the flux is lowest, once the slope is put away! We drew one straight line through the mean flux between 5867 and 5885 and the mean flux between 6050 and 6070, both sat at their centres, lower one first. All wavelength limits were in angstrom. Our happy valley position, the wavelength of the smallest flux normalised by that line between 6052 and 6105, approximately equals 6073.5 angstrom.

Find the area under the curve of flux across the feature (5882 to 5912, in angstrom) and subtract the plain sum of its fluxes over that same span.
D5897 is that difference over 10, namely 6.3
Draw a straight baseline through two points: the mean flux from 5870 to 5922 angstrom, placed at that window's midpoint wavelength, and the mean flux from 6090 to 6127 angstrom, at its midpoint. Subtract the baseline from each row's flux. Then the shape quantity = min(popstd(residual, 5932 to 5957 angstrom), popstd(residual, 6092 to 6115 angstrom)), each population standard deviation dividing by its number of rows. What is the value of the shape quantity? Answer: 0.358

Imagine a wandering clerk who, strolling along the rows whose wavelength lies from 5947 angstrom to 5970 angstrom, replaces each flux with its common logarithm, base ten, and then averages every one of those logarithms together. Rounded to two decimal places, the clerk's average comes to 0.71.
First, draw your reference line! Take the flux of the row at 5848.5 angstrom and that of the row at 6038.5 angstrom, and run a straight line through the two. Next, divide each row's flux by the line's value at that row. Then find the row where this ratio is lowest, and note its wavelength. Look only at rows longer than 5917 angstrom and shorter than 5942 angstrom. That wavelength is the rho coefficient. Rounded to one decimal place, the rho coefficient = 5923.5 angstrom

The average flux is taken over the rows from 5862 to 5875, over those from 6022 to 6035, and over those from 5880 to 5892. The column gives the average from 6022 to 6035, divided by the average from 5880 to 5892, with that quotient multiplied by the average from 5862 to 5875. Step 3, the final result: 10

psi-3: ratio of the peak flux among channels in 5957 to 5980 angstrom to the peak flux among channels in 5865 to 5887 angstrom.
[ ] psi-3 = 1.00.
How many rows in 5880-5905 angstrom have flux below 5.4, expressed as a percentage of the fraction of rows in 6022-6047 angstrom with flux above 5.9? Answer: 900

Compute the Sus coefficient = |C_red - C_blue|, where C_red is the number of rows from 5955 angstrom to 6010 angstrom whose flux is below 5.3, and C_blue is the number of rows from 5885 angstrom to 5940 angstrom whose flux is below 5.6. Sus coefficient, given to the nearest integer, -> 15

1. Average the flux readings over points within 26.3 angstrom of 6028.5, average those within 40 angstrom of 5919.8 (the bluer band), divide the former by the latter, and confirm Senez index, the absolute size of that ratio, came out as 1.39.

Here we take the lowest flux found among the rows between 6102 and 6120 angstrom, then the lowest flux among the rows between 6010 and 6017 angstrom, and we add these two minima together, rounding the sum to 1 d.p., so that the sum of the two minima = 12.2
